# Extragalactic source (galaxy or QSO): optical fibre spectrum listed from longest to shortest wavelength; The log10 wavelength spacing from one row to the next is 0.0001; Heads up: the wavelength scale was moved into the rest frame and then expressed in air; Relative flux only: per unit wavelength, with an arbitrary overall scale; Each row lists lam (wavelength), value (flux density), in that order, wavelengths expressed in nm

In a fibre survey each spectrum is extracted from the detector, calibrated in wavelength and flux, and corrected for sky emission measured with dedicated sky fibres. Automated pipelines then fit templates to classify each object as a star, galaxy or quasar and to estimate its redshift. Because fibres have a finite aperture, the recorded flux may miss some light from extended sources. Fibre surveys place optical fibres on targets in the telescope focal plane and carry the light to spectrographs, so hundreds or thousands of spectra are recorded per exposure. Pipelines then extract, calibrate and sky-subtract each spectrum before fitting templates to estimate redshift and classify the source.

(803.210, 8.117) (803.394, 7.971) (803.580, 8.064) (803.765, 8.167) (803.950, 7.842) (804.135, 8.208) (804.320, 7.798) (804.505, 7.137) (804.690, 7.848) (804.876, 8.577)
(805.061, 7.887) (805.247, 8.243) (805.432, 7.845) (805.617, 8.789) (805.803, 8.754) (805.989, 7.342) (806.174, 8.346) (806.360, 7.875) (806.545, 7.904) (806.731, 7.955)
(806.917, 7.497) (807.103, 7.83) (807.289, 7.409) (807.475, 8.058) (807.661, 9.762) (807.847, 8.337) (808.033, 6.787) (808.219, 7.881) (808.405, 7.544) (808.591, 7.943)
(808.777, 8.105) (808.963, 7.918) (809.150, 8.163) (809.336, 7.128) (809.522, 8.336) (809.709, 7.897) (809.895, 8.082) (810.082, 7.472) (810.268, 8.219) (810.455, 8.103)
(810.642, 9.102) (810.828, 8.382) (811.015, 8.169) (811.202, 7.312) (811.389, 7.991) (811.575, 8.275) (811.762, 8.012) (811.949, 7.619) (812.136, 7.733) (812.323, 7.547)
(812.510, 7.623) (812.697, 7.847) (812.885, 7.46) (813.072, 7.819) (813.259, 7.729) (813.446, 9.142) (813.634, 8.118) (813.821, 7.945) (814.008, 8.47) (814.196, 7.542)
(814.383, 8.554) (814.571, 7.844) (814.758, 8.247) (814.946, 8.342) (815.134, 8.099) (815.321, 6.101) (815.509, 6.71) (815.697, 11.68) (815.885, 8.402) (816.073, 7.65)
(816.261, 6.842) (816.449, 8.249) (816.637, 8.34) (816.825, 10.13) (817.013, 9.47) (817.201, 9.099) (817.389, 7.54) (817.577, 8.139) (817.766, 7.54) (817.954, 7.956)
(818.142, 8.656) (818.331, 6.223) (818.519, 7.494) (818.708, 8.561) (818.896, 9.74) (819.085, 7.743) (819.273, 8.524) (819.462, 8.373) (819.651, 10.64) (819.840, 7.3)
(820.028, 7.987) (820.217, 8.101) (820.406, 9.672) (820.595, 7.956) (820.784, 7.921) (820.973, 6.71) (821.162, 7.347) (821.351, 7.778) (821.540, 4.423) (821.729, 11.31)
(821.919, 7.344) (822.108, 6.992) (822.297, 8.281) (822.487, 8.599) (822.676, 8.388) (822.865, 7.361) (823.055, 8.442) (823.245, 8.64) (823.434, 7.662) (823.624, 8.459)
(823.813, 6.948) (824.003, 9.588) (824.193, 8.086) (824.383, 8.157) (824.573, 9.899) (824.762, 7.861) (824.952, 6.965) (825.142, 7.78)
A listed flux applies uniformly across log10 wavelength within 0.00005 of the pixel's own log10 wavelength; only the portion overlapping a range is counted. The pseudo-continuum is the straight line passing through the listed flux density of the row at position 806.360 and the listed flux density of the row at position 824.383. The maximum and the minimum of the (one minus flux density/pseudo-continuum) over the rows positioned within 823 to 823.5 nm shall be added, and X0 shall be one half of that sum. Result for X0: -0.001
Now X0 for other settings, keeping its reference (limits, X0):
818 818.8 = 0.077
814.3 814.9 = -0.025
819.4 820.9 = -0.110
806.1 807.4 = 0.000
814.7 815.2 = -0.026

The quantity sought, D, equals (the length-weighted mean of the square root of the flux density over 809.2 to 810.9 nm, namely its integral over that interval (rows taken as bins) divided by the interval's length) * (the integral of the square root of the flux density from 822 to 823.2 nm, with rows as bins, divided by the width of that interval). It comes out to 8.05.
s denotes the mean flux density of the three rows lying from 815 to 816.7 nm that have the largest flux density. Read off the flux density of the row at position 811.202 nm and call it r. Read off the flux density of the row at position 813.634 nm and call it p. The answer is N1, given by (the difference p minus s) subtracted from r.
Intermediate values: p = 8.118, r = 7.312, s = 9.47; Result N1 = 8.7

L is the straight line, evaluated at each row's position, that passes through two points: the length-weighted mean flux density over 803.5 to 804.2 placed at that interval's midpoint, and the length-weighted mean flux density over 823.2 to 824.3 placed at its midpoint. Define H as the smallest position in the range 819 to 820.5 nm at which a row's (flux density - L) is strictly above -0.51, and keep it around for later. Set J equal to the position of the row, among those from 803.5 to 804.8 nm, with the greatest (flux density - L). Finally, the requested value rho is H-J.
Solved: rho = 14.95 nm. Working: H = 819.085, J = 804.135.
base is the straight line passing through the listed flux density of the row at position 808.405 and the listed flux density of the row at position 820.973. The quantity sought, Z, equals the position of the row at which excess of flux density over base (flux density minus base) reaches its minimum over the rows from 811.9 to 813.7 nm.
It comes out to 812.885 nm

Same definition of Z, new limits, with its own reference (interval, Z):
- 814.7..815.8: 815.321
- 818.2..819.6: 818.331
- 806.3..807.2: 806.917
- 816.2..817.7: 816.261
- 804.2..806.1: 804.505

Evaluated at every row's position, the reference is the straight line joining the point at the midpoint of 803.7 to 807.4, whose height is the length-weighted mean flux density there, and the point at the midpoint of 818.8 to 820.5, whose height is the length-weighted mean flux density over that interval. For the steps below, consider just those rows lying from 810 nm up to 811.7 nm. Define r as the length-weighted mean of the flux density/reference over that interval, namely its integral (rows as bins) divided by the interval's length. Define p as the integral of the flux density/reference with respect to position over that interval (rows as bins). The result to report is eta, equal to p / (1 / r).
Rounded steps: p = 1.68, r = 0.99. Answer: 1.7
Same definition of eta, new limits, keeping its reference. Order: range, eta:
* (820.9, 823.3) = 1.9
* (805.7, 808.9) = 3.1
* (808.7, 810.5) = 1.7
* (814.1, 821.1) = 6.4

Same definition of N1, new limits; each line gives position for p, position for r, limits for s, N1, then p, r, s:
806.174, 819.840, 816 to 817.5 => 8.5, 8.346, 7.3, 9.57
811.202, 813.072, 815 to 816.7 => 10.0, 7.312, 7.819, 9.47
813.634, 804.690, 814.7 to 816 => 9.2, 8.118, 7.848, 9.47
